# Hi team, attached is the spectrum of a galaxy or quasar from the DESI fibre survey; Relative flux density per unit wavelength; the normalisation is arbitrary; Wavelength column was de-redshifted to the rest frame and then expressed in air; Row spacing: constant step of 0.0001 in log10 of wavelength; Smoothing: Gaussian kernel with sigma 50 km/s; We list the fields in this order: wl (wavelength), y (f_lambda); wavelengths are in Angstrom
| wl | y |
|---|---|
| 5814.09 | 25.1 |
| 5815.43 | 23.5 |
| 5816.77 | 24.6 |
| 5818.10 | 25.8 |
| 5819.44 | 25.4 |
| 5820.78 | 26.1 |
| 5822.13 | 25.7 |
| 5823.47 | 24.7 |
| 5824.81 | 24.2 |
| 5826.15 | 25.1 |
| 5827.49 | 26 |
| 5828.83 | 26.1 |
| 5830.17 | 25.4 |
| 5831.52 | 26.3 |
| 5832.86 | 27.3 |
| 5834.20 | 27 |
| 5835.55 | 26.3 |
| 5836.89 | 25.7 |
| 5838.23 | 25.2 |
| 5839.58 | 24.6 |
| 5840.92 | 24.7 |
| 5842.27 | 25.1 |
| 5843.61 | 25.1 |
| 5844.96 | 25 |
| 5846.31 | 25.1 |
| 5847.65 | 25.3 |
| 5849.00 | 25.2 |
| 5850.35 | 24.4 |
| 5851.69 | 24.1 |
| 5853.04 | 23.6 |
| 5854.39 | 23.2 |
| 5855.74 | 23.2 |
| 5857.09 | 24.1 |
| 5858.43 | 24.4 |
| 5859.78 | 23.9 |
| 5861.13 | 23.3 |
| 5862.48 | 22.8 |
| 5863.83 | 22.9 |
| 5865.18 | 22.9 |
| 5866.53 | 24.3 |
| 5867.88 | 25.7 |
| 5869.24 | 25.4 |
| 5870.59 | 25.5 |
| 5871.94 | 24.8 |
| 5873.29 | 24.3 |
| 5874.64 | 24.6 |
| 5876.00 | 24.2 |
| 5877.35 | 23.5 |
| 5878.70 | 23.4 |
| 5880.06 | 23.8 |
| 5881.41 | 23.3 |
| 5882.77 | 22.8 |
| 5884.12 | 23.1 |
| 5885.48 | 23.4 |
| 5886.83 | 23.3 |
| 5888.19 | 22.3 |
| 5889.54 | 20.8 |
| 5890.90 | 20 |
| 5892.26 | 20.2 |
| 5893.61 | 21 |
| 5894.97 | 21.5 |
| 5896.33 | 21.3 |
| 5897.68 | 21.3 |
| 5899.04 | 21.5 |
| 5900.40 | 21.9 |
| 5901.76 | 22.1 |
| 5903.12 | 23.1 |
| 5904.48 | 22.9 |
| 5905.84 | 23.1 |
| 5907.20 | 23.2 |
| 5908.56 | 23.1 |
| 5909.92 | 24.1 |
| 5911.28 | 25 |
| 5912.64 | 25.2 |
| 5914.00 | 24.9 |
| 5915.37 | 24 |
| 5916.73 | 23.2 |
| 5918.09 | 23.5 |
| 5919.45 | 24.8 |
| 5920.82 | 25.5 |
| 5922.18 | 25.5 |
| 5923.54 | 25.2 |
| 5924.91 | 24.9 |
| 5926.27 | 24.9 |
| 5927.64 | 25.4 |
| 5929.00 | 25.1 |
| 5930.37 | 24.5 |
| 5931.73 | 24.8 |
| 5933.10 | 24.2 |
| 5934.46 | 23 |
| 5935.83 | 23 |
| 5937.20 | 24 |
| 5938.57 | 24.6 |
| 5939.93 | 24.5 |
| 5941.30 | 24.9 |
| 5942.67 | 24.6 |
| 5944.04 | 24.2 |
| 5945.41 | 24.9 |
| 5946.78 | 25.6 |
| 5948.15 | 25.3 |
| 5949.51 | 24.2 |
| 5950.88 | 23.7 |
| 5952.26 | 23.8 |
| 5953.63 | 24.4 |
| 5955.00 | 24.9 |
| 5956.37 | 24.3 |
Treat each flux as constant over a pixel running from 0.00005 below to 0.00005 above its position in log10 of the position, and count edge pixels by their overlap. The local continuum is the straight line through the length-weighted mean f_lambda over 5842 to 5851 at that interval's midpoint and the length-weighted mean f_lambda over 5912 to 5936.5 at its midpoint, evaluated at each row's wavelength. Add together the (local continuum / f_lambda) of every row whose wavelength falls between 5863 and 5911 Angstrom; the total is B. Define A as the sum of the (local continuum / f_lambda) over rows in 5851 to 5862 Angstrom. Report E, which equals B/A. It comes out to 4.50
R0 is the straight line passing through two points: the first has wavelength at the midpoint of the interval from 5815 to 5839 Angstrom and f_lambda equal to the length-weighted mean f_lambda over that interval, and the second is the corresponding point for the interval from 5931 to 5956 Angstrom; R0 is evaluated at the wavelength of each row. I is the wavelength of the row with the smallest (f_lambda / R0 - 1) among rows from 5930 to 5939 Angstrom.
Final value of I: 5934.46 Angstrom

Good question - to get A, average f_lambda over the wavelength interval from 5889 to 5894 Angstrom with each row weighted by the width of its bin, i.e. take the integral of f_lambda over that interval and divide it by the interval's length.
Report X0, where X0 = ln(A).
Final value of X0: 3.02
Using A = 20.5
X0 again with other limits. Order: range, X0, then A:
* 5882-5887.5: 3.14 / 23.2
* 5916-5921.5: 3.19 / 24.3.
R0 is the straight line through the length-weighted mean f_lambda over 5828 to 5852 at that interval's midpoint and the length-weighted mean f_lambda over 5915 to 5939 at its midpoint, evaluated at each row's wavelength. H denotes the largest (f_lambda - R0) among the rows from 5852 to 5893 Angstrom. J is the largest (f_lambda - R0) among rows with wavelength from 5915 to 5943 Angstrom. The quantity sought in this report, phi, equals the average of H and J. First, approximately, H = 0.6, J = 1.0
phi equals 0.8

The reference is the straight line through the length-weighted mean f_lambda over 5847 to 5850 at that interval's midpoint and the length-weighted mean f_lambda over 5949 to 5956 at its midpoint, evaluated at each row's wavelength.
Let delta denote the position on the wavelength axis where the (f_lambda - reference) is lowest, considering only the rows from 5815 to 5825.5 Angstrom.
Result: 5815.43 Angstrom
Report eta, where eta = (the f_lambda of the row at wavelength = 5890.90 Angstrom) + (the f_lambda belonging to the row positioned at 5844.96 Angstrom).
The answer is 45.00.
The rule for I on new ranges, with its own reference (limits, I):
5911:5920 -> 5916.73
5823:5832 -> 5824.81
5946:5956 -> 5950.88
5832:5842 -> 5839.58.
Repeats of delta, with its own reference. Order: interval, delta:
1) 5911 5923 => 5916.73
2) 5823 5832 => 5824.81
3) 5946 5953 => 5950.88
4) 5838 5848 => 5839.58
